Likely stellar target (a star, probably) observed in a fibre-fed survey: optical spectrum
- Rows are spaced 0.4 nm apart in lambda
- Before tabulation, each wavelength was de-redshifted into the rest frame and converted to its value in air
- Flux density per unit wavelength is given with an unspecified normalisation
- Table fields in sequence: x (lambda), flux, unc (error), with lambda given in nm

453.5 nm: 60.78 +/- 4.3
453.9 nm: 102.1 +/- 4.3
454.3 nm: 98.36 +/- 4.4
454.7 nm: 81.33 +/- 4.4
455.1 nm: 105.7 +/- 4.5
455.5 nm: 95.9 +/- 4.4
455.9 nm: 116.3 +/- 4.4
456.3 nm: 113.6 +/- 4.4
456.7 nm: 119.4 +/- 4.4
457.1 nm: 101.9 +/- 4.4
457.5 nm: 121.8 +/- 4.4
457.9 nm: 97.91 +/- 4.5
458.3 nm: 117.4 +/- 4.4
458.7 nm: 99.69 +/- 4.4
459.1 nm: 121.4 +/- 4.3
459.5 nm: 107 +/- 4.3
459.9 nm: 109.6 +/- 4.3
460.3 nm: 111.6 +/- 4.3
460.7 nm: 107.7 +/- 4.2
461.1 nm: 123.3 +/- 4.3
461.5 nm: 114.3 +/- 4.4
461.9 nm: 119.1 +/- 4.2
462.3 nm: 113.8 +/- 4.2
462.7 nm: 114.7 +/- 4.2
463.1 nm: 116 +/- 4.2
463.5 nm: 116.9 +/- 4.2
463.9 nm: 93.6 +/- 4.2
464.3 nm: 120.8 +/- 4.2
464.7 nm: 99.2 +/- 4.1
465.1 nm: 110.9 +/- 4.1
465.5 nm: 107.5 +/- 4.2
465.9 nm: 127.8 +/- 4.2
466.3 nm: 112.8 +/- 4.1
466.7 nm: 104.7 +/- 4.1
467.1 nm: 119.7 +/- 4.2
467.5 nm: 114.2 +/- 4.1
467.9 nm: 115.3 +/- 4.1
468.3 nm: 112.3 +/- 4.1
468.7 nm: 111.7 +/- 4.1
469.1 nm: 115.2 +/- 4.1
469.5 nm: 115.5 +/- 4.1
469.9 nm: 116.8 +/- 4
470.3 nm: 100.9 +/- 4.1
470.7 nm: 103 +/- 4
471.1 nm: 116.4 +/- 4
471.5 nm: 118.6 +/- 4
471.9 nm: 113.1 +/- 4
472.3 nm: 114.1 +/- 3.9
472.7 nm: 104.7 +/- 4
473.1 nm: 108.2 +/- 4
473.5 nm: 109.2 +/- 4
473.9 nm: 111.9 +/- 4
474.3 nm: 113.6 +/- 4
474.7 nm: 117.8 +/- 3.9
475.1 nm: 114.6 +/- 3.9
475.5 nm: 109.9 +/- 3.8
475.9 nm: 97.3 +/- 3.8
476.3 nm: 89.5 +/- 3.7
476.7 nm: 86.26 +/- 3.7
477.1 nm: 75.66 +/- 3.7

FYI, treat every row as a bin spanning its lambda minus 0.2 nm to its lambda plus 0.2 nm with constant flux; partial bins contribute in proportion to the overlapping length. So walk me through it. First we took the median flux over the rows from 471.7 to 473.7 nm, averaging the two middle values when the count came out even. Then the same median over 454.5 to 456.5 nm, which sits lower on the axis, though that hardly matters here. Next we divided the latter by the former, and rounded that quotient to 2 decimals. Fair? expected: 0.97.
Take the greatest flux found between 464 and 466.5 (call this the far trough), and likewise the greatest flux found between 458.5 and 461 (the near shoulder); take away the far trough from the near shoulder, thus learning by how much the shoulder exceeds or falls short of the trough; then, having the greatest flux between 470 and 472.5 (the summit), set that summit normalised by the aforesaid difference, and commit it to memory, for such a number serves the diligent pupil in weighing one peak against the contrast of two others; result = -19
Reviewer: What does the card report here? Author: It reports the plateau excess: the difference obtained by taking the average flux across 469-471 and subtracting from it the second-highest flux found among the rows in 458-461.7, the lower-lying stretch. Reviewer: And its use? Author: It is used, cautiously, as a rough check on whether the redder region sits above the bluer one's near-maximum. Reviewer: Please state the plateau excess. -11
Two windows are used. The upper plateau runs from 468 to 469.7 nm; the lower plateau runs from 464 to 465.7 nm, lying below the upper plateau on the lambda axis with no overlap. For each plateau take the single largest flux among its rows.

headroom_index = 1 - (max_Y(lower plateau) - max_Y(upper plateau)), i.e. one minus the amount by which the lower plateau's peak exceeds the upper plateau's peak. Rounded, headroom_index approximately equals -4.3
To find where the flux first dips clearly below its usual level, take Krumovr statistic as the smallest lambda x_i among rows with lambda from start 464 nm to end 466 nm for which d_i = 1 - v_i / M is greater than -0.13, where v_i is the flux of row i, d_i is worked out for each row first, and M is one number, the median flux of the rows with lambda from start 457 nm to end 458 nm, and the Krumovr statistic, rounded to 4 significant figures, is 464.7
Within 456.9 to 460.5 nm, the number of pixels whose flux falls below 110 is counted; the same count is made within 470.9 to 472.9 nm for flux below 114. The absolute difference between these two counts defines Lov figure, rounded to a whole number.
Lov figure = 3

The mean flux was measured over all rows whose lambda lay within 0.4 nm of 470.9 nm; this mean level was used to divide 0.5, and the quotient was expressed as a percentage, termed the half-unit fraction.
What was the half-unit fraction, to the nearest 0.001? 0.456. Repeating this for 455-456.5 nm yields 0.463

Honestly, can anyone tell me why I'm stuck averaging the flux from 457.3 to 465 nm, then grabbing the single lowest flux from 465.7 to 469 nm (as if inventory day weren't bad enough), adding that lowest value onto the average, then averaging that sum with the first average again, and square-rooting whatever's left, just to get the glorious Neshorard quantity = 12.8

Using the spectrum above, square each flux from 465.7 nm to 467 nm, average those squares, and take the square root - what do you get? 115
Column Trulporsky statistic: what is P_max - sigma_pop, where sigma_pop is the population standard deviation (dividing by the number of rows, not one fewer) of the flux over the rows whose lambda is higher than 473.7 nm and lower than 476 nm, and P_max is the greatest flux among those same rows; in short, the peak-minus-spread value 111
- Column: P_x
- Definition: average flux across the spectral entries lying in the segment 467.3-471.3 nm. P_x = 112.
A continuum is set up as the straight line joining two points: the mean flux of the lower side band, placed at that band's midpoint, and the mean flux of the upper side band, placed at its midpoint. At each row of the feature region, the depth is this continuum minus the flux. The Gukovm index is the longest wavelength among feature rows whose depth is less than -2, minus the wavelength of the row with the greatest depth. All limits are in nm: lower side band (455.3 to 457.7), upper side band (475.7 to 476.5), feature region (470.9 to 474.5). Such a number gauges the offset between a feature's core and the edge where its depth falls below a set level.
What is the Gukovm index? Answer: 1.60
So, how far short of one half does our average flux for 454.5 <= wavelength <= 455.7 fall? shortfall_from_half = -94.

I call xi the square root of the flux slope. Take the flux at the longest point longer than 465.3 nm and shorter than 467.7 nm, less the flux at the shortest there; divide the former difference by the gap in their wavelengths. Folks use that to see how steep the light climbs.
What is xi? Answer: 1.8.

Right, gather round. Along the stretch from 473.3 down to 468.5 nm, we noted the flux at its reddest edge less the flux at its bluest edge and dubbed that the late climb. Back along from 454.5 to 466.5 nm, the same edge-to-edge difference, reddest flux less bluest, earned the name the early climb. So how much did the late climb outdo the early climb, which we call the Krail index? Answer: -35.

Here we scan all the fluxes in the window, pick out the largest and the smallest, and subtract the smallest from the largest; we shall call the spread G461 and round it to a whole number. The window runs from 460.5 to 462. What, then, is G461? 16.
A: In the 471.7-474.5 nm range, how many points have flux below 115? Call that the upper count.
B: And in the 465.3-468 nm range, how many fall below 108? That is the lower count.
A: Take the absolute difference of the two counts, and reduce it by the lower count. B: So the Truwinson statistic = 3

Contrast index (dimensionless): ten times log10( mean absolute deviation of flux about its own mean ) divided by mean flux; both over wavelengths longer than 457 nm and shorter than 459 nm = 0.09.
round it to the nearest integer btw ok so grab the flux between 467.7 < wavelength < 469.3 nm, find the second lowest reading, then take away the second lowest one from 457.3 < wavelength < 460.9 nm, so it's 13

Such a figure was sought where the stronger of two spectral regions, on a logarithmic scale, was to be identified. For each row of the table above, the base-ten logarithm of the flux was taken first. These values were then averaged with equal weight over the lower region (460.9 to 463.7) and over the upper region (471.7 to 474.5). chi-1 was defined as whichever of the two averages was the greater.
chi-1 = 2.07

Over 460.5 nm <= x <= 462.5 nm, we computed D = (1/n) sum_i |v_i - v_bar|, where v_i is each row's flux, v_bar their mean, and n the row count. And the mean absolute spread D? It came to 4.4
